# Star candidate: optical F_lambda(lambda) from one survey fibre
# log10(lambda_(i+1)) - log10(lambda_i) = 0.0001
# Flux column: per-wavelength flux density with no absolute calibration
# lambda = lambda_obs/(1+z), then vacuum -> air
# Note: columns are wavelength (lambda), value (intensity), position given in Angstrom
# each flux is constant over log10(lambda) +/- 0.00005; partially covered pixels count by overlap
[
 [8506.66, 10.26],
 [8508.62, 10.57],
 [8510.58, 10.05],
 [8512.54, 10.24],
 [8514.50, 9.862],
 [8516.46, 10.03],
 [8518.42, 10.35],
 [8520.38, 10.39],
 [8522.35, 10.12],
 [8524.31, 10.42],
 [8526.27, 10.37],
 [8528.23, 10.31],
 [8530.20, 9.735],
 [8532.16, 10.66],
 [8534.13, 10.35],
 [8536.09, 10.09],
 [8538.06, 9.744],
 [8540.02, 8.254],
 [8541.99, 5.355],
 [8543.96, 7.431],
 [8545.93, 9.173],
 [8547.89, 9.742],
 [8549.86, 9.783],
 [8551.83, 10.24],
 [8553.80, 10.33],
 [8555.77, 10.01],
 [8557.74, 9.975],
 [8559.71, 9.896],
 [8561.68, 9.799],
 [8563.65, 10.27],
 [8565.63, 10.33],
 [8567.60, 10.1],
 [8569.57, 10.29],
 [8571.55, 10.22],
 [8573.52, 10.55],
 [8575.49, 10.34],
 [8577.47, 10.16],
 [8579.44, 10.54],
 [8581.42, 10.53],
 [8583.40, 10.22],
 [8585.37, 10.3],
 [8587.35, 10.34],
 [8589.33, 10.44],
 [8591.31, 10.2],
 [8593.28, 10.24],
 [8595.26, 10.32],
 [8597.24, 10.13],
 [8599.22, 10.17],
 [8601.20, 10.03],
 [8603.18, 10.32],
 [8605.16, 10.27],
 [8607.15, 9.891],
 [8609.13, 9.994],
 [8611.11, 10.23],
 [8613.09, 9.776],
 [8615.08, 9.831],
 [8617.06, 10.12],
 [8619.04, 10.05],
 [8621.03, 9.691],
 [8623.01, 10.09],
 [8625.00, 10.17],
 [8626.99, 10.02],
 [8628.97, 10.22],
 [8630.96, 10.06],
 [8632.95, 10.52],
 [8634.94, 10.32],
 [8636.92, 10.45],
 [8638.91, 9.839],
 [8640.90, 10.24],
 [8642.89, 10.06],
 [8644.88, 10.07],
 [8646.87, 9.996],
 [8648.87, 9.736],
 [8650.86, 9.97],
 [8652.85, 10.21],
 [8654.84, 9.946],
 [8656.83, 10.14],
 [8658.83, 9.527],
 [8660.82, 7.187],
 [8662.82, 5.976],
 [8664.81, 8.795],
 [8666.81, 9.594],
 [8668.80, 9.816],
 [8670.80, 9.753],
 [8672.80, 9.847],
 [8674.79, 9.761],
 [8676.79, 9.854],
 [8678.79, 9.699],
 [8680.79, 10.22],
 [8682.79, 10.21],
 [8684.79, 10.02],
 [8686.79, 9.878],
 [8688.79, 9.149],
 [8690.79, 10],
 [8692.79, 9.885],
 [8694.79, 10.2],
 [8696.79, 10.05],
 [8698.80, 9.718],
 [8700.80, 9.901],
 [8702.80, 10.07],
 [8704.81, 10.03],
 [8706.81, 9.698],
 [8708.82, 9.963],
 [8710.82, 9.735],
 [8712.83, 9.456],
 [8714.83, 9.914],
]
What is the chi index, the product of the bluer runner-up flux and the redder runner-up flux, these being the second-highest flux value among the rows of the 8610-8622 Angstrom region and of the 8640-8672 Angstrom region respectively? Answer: 103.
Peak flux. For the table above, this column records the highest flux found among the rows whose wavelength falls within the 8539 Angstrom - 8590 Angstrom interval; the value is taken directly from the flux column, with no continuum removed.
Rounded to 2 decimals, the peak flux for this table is 10.55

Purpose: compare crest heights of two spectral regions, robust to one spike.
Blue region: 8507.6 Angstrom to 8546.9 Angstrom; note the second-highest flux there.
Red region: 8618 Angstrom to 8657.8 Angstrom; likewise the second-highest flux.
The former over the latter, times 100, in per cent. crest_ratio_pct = 101.1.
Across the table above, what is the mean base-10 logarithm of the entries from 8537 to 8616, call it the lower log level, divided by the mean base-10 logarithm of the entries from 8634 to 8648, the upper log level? 0.987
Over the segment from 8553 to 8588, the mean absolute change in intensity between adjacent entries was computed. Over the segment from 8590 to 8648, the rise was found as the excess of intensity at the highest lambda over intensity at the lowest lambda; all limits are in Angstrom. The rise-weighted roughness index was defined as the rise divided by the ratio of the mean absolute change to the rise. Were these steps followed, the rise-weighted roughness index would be 0.2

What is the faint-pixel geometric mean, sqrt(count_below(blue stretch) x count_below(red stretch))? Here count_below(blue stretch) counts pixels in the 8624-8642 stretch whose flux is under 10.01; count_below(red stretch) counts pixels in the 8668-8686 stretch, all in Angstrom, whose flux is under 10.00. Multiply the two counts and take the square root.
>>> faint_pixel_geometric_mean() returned 2.45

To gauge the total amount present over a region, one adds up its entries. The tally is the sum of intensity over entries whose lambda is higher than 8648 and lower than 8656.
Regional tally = 39.9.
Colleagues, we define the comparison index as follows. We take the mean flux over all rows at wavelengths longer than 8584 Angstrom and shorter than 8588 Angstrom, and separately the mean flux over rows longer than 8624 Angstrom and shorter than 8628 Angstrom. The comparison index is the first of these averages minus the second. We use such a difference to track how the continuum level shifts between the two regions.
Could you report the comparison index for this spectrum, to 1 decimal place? 0.2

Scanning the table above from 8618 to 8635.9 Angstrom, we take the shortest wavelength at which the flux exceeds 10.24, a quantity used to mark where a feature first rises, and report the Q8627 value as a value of 8632.95 Angstrom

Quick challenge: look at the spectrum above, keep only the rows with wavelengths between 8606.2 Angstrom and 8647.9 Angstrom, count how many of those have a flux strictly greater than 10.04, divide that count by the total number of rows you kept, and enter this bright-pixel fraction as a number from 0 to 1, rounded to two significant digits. 0.62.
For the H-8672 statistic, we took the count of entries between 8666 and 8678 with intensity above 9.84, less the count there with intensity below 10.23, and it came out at -4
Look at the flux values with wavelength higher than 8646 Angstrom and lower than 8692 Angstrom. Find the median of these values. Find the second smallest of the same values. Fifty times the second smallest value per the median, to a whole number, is 36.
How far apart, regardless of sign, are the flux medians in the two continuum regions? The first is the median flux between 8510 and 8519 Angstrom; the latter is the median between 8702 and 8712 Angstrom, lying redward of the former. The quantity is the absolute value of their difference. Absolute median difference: 0.09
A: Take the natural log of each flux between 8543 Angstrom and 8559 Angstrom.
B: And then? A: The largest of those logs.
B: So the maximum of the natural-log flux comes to 2.34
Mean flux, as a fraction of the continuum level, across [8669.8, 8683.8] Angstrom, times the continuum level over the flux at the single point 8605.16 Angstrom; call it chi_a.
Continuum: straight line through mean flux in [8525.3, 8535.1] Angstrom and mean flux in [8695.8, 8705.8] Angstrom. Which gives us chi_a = 0.98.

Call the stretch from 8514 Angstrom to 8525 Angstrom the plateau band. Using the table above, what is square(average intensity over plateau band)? 104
